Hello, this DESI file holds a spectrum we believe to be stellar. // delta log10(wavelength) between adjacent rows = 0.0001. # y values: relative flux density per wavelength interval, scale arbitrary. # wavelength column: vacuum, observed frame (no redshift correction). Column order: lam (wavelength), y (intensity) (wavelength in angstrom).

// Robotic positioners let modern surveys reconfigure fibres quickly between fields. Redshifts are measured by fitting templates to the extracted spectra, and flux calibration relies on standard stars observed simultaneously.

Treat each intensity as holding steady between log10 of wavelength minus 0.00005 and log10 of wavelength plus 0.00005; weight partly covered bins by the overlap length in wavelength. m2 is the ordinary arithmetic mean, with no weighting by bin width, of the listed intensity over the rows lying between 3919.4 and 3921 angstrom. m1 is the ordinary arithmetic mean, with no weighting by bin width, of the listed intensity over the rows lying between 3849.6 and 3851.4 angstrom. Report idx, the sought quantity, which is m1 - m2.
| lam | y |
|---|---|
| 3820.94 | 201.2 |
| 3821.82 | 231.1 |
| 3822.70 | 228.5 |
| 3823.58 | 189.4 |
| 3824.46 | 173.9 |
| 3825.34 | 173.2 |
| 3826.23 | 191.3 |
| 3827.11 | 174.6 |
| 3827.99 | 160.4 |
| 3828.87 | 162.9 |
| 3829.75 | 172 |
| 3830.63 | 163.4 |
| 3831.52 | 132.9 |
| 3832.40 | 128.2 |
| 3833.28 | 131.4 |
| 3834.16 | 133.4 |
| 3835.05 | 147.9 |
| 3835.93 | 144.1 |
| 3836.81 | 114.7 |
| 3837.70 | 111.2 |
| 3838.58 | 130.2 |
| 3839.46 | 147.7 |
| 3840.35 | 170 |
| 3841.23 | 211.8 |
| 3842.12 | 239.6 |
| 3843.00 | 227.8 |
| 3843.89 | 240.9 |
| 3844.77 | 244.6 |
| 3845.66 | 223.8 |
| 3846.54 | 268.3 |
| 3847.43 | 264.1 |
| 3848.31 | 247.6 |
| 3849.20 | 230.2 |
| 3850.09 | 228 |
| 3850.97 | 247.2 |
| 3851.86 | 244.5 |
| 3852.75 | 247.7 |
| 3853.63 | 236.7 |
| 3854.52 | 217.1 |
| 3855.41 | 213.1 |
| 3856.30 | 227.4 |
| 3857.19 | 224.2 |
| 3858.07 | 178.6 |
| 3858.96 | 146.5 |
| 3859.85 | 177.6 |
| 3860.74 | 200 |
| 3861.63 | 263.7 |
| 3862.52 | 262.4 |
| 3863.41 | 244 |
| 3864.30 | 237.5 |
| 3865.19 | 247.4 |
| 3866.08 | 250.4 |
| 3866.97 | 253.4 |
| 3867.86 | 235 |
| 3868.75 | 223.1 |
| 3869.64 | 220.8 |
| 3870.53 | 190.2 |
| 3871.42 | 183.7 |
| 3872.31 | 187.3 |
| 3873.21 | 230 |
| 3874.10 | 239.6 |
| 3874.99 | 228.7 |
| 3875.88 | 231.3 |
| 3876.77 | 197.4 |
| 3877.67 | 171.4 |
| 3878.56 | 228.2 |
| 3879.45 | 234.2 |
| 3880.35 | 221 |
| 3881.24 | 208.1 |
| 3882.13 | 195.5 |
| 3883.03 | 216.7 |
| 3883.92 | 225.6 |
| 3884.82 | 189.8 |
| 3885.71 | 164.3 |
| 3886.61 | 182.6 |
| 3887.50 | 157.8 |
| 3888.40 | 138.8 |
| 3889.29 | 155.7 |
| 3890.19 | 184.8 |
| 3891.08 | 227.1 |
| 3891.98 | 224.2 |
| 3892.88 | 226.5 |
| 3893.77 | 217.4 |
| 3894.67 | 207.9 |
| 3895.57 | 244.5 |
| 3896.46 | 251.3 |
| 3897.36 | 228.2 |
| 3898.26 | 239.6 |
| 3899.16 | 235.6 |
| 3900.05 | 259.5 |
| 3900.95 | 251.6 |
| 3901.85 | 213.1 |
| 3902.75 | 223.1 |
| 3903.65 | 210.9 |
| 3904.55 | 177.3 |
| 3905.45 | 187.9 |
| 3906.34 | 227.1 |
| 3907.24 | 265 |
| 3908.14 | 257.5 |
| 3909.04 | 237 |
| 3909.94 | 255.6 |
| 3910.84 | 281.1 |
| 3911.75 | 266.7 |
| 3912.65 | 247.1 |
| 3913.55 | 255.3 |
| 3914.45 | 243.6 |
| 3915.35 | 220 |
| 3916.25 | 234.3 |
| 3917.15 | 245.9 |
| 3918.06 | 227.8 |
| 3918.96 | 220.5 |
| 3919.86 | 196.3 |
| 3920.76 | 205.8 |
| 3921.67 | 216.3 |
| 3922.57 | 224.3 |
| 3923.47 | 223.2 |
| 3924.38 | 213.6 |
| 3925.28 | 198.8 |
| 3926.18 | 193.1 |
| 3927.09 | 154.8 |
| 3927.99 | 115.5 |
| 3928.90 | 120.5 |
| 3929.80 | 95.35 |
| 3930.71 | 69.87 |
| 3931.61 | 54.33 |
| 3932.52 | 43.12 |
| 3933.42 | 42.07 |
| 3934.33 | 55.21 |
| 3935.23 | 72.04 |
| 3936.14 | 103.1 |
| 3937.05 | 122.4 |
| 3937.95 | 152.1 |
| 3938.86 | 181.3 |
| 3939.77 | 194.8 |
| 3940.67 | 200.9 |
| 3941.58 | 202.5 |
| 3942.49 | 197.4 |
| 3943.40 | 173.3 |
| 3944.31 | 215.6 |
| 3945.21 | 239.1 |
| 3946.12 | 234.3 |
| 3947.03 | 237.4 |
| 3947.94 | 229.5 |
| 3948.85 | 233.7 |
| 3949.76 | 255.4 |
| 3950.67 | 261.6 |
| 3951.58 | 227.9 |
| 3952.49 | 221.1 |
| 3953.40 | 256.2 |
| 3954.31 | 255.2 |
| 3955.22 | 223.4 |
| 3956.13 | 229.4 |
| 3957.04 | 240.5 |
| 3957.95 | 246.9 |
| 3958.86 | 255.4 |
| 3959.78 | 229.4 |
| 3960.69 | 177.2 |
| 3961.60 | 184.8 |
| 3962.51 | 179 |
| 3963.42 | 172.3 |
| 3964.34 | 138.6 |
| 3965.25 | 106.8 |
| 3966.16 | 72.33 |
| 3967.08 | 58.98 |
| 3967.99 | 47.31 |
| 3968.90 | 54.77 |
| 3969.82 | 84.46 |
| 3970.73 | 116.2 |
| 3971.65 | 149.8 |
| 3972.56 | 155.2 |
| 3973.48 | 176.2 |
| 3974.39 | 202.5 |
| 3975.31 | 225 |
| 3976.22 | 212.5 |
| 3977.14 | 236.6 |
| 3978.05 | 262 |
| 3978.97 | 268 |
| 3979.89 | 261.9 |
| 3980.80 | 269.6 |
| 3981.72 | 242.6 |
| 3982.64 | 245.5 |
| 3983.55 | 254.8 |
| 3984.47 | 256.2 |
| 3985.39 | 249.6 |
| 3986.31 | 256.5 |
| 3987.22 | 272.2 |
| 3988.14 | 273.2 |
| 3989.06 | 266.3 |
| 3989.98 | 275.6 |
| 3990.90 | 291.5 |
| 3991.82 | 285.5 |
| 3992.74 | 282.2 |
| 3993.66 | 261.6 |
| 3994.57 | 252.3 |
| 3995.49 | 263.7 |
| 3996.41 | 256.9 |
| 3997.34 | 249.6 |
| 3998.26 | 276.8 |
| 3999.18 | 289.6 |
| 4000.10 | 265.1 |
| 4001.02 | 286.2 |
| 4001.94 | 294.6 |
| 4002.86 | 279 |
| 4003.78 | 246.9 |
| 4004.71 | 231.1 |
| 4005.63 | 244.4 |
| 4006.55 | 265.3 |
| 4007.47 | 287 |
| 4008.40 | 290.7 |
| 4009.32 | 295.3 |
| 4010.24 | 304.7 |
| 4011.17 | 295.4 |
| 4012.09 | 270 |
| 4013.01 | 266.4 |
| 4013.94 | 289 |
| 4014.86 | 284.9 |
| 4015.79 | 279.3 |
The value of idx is 37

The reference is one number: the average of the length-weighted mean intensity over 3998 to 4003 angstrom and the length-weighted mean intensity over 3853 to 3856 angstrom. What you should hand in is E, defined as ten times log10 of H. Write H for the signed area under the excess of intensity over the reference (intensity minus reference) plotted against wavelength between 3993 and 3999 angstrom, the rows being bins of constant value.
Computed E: 17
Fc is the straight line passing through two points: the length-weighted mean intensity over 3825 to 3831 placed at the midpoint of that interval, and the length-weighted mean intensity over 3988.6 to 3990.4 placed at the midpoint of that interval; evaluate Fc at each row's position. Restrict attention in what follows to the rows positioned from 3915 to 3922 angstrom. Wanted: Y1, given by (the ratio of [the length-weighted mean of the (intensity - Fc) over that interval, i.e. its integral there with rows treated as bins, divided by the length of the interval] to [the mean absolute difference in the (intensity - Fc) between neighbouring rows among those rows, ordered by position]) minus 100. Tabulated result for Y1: -100.4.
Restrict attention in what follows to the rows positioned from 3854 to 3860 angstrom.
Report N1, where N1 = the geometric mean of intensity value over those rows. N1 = 196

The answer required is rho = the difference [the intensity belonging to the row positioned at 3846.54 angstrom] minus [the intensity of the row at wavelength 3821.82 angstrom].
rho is 37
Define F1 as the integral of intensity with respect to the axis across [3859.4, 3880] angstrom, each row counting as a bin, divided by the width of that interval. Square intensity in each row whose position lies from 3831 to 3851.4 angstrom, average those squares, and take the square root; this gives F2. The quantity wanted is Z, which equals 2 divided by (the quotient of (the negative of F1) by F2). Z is -1.77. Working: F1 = 223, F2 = 197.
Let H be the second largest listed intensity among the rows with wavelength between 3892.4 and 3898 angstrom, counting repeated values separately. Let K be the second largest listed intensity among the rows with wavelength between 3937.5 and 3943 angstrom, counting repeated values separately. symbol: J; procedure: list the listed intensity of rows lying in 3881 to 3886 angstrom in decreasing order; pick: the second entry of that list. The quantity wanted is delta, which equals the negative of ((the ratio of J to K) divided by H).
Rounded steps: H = 244.5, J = 216.7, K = 200.9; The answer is -0.0044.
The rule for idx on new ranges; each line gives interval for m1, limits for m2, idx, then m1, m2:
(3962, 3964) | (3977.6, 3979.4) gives -89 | 176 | 265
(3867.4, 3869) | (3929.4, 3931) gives 146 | 229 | 83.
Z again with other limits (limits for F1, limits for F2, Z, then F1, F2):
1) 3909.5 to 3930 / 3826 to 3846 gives -1.65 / 212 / 175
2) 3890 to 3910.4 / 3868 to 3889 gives -1.79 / 229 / 205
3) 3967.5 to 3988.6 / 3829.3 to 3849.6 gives -1.84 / 207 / 191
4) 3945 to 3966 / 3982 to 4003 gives -2.49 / 217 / 269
